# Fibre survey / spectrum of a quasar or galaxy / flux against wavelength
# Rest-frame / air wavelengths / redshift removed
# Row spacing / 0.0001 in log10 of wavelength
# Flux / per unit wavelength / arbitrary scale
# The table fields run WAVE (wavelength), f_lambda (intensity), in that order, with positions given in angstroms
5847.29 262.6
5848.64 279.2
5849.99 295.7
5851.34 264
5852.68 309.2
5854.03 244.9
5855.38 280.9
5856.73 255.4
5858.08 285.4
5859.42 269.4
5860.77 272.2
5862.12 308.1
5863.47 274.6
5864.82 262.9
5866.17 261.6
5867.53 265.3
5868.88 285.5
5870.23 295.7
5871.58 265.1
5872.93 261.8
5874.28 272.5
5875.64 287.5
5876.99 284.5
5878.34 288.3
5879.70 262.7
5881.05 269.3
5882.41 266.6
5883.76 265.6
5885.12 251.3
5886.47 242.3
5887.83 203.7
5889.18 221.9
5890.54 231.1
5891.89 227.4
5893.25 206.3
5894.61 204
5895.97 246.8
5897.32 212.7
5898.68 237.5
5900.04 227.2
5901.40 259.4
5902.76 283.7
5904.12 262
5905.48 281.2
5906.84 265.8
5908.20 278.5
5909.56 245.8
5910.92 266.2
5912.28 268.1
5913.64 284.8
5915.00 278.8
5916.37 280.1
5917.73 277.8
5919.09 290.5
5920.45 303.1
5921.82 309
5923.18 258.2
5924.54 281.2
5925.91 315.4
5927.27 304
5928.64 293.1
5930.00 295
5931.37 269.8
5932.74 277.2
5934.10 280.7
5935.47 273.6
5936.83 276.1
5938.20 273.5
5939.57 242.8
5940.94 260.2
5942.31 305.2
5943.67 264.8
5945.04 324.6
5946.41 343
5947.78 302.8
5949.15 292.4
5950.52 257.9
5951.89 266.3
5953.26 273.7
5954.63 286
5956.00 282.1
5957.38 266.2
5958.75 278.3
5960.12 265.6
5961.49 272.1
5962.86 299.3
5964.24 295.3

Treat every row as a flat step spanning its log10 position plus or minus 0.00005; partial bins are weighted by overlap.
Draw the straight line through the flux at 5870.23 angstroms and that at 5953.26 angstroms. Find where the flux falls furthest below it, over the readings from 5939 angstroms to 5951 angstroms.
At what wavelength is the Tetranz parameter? 5939.57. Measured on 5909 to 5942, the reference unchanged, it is 5909.56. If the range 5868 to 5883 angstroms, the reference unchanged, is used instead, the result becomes 5872.93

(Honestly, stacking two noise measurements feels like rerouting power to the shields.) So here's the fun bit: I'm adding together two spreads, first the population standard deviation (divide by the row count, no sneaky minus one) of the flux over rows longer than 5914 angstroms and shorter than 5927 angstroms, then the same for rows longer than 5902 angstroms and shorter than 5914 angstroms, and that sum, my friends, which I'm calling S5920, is 29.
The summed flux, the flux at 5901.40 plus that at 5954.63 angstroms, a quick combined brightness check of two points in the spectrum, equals 545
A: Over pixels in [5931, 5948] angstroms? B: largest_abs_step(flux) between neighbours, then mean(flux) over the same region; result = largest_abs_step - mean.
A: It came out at -224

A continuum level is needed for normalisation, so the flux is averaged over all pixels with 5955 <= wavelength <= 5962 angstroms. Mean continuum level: 273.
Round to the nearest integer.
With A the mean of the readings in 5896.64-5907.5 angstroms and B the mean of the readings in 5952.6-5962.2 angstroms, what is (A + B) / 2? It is 264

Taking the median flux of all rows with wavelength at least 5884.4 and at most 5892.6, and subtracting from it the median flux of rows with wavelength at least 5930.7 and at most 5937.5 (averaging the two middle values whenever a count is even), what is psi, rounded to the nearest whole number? -47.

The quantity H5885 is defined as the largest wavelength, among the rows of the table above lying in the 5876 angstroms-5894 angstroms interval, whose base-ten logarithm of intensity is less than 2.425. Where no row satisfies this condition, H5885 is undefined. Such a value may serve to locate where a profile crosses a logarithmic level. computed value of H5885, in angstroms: 5893.25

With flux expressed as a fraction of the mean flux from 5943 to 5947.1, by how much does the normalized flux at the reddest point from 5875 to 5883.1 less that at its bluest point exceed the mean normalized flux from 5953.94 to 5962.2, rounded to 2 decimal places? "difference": -0.95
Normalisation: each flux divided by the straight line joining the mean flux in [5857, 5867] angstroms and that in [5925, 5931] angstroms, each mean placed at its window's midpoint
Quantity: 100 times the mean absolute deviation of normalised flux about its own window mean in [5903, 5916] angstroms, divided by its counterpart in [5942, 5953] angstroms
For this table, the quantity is 39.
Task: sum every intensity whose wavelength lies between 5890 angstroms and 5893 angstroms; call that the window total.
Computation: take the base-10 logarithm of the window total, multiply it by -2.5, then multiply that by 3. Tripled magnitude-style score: -20.0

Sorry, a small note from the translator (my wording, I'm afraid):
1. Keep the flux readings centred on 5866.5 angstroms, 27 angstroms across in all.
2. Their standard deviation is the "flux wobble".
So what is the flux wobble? 15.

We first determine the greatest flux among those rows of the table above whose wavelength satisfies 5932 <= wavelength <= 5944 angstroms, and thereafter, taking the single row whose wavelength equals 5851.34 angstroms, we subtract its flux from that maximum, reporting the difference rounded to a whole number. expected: 41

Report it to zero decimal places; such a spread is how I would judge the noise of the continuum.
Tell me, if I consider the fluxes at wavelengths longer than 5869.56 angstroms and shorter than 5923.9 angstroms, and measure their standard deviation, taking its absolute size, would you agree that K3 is 27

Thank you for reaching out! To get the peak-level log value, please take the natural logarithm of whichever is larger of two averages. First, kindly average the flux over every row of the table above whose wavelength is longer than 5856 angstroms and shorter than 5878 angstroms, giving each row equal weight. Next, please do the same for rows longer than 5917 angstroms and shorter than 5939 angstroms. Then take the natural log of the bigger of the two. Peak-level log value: 5.66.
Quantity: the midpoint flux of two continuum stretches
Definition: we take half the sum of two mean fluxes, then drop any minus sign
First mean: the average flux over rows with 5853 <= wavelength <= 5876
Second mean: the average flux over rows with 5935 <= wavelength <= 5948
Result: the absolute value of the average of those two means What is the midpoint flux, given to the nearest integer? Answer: 280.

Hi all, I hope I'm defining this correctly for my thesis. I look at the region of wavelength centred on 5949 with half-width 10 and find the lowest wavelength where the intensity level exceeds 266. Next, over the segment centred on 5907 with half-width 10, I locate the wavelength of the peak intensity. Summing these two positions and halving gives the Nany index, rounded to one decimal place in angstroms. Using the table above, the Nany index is 5928.0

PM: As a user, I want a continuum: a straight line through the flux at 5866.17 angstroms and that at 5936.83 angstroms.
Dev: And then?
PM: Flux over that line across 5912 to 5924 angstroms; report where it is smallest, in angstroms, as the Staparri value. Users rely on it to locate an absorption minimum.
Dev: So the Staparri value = 5923.18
